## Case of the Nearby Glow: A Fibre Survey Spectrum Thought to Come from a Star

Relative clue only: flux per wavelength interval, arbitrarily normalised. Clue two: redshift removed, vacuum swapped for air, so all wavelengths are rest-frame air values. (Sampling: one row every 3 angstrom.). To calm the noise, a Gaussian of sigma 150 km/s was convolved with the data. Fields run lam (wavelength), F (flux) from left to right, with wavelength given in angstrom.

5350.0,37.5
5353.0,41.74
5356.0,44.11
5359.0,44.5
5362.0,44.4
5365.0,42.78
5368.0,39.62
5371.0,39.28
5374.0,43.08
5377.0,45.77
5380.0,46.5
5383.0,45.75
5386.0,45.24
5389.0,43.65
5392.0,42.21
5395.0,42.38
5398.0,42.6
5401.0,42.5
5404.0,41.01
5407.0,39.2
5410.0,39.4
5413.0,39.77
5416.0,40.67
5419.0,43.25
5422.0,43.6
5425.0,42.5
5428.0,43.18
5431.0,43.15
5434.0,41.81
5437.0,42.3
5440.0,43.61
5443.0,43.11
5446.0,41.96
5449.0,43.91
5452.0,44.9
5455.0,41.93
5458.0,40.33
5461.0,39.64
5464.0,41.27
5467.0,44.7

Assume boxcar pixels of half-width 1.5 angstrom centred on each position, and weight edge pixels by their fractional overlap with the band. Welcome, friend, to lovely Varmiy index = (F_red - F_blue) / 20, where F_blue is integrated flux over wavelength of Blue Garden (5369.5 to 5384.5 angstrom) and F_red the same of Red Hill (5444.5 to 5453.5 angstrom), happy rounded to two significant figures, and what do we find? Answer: -13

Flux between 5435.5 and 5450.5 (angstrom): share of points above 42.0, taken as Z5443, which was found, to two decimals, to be 0.80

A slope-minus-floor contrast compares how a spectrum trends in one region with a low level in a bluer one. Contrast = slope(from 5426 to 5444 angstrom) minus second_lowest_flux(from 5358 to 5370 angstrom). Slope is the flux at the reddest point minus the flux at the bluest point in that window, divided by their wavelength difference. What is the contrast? -43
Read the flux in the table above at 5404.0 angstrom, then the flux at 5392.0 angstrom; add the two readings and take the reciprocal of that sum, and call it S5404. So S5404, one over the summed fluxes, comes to 0.0120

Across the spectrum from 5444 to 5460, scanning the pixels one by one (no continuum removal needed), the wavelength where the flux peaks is 5452.0 angstrom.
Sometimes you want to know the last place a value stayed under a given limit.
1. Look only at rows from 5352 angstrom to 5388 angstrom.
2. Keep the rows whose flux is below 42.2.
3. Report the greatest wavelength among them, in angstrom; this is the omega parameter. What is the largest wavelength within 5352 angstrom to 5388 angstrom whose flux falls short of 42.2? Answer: 5371.0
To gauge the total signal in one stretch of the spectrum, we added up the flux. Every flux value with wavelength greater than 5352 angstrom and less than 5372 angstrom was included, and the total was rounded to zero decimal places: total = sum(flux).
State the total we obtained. 296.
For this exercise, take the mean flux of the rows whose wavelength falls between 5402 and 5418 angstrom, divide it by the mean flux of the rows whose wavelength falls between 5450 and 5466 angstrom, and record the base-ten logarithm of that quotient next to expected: -0.017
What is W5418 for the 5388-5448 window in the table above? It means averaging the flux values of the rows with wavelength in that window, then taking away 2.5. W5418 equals 39.6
